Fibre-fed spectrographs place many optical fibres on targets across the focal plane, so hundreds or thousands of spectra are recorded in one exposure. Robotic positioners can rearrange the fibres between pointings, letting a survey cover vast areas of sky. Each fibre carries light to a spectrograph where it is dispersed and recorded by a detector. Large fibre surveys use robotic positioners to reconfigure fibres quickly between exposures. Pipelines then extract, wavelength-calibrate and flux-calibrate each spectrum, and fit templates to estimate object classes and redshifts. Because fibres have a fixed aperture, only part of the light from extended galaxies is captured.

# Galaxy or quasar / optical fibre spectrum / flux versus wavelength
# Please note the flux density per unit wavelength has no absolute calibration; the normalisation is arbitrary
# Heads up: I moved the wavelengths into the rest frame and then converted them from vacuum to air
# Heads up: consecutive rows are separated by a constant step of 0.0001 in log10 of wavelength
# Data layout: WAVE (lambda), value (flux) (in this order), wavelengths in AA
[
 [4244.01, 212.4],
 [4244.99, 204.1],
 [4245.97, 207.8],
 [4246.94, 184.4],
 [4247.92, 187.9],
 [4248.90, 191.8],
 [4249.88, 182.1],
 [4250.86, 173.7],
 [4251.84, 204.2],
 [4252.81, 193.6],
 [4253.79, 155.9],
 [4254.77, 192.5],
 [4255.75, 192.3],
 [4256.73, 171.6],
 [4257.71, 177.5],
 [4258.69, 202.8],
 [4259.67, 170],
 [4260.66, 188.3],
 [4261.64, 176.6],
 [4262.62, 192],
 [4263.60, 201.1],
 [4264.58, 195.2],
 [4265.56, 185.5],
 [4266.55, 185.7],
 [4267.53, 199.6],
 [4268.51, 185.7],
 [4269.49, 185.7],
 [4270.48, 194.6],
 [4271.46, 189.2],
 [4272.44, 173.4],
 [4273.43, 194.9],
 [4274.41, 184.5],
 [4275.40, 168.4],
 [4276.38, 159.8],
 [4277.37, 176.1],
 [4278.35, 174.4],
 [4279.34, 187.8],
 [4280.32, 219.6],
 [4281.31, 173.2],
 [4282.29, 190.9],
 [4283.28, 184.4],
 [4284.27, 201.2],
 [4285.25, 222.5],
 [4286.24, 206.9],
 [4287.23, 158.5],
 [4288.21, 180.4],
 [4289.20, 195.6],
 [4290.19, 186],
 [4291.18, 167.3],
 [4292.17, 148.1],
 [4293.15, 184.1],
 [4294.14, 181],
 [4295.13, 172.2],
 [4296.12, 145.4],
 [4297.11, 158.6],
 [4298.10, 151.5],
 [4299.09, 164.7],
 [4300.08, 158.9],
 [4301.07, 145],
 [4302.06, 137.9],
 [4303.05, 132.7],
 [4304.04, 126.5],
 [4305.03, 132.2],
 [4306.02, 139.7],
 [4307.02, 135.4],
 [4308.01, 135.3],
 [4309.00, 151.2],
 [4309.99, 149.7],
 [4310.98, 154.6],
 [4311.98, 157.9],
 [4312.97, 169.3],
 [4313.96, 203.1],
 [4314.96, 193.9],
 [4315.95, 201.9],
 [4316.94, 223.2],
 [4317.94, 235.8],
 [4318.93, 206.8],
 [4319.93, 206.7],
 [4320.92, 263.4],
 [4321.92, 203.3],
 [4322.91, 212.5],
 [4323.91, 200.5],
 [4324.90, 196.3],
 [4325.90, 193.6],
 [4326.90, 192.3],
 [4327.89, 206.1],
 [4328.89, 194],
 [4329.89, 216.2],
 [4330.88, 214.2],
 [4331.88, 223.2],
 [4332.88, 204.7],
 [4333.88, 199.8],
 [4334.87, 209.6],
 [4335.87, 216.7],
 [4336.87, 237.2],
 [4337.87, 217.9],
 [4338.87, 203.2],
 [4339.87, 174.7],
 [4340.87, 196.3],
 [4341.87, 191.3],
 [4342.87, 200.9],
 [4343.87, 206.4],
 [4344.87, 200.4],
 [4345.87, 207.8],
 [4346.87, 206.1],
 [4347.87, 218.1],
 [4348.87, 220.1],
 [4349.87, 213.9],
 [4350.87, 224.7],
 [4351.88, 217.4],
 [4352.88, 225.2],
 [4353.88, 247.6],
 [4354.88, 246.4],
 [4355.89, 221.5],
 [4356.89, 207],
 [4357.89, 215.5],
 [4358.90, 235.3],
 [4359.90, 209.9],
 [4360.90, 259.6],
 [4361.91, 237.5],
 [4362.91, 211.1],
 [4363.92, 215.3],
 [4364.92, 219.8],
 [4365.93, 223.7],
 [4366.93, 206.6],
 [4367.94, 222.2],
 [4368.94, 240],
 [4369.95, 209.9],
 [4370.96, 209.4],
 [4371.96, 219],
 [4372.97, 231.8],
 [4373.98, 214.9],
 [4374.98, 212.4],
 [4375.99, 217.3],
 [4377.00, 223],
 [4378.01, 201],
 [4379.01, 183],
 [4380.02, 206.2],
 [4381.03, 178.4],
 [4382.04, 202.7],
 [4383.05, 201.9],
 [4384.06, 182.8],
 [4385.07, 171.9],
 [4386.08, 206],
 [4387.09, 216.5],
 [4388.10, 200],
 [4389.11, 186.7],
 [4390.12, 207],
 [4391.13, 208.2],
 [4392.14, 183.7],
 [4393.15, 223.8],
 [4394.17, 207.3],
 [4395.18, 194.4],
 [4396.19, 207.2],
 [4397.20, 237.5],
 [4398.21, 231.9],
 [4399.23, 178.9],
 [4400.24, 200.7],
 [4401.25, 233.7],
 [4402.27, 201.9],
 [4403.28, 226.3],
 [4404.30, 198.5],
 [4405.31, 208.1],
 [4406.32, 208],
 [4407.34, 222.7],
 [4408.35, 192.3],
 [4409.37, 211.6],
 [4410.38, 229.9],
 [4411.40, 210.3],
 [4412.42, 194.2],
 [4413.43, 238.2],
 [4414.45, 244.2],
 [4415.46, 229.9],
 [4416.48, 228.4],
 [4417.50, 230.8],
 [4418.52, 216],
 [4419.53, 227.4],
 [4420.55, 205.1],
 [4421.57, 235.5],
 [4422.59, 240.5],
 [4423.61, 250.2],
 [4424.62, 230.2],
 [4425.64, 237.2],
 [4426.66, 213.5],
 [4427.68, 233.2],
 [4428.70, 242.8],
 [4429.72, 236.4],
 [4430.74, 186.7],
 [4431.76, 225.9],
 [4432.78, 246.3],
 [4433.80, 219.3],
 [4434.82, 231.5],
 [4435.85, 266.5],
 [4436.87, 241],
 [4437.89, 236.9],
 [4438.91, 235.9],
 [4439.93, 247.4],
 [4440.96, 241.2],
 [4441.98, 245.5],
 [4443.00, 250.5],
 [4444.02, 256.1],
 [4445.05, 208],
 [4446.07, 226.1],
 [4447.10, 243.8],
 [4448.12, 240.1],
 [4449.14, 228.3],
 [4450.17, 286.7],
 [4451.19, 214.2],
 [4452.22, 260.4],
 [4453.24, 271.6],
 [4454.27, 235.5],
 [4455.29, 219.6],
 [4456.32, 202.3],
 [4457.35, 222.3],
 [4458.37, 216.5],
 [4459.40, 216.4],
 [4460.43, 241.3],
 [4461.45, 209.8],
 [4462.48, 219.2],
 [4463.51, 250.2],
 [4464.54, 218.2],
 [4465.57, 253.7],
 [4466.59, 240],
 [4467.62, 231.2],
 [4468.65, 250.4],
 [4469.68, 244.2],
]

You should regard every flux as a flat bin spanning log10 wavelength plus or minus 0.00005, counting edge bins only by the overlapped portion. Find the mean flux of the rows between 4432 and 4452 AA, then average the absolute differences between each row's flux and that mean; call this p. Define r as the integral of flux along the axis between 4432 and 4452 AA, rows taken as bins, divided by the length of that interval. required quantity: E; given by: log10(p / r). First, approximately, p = 12.9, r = 240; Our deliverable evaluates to -1.27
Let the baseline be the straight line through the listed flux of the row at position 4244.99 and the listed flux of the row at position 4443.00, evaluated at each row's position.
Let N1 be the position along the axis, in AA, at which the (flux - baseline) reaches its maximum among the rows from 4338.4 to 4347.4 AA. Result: 4345.87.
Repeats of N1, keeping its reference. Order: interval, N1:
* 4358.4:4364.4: 4360.90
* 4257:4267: 4258.69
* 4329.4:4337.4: 4336.87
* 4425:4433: 4432.78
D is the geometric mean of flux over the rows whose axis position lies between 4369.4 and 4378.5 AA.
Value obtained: 215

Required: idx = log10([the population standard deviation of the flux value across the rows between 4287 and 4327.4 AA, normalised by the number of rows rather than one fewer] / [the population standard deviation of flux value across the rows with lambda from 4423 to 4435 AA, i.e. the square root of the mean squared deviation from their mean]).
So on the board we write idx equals 0.28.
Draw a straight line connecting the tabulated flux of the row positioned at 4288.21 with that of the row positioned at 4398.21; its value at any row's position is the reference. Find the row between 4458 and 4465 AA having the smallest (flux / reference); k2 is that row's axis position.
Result 4461.45 AA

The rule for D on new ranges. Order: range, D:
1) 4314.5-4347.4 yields 207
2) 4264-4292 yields 186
